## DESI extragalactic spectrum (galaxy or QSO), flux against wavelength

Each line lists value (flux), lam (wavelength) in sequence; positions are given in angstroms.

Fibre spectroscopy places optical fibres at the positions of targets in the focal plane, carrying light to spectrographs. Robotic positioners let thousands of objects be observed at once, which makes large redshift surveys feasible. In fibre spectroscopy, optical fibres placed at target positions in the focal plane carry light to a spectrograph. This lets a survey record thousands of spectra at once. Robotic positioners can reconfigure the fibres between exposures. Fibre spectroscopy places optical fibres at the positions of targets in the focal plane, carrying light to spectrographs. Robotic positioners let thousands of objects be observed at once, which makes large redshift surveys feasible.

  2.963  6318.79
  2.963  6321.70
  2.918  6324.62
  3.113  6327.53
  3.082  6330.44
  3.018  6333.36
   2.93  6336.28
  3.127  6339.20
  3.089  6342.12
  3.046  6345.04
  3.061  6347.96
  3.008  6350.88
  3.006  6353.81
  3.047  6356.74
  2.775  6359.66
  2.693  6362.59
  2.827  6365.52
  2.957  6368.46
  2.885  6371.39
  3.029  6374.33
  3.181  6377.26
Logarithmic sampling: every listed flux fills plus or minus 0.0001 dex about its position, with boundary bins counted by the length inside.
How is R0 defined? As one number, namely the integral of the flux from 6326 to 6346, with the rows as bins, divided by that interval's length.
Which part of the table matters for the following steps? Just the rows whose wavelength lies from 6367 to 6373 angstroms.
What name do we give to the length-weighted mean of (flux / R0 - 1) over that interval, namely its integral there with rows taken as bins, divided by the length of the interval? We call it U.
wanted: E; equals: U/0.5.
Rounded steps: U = -0.044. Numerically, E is -0.088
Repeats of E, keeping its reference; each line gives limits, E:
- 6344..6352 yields -0.012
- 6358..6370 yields -0.157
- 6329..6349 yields -0.005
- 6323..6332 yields -0.014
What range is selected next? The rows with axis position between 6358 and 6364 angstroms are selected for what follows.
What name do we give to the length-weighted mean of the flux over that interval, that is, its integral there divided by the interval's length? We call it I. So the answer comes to 2.75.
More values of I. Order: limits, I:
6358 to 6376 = 2.87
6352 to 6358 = 3.02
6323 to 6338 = 3.01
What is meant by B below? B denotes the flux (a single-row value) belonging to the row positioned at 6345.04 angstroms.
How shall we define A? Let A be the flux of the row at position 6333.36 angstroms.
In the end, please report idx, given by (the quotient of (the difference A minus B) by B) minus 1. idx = -1.009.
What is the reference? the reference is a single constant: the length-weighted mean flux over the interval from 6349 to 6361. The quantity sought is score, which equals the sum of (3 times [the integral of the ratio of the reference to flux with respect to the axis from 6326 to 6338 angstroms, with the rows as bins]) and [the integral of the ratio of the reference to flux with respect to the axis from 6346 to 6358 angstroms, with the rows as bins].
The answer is 46.9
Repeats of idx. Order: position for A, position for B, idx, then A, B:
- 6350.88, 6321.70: -0.985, 3.008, 2.963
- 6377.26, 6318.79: -0.926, 3.181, 2.963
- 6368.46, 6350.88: -1.017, 2.957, 3.008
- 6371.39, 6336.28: -1.015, 2.885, 2.93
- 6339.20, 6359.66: -0.873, 3.127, 2.775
